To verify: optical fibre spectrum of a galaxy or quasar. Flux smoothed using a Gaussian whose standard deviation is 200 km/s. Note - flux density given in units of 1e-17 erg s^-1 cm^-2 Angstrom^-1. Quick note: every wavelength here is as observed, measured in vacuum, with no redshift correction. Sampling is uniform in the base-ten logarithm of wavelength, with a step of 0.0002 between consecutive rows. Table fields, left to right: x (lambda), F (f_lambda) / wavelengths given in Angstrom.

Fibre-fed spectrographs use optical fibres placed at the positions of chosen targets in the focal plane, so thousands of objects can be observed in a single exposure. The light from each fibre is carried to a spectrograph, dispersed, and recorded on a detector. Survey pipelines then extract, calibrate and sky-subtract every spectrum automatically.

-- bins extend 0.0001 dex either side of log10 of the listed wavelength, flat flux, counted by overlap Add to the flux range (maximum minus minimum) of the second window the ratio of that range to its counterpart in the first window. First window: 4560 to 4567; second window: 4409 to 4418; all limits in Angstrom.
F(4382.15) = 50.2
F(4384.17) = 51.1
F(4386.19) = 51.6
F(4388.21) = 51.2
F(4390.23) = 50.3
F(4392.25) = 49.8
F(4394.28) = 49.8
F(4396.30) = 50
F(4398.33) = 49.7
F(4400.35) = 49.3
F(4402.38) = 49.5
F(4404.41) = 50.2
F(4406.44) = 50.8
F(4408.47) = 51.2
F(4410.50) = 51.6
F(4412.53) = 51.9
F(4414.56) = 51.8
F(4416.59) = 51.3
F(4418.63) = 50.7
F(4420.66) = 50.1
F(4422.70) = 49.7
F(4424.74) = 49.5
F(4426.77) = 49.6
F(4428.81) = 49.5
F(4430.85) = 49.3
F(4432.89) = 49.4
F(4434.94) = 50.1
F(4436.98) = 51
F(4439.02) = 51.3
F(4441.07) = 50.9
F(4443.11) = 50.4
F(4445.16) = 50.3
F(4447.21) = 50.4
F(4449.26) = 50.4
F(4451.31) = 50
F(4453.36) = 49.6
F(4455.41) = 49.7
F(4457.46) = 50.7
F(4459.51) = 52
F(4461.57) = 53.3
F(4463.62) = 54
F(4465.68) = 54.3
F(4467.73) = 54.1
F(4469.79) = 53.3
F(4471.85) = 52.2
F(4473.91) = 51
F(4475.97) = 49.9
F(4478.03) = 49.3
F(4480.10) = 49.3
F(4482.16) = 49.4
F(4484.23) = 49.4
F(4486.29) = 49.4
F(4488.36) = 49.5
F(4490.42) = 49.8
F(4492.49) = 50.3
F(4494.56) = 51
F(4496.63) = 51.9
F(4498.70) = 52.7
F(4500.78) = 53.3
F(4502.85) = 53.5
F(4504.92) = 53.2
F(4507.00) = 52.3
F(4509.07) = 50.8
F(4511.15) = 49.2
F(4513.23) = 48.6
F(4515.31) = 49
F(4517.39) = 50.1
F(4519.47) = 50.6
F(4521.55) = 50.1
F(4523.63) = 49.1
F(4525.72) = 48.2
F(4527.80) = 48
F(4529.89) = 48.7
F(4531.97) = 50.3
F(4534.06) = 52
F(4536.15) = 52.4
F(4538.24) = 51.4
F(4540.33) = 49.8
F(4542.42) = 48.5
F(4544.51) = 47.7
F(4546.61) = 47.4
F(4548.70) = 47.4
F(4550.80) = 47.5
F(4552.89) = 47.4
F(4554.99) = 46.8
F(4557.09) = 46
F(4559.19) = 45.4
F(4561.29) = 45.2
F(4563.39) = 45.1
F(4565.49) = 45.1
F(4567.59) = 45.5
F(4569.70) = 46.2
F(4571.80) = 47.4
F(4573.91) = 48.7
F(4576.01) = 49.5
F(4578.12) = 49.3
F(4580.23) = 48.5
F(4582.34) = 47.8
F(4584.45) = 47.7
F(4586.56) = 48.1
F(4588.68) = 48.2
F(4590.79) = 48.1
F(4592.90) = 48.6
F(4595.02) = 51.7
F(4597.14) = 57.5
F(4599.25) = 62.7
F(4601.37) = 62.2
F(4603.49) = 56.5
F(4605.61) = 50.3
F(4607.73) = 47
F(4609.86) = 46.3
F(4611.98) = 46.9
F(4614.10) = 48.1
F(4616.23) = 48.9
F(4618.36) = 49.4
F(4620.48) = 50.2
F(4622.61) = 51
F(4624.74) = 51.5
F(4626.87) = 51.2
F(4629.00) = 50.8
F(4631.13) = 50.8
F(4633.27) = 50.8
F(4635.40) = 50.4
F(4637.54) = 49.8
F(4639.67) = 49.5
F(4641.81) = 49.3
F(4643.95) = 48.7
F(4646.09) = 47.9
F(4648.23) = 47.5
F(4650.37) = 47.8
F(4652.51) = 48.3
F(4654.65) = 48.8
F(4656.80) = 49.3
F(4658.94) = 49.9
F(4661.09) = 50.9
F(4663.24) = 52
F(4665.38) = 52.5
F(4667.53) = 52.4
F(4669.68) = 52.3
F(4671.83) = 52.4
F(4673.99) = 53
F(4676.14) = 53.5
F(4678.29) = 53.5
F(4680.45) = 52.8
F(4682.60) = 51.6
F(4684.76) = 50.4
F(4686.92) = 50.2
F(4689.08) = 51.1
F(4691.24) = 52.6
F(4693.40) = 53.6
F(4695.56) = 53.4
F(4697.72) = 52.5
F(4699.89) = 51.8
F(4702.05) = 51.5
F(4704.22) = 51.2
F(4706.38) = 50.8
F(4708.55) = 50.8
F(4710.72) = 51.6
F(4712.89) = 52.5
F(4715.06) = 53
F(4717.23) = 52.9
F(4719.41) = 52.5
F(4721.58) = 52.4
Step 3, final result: 6.6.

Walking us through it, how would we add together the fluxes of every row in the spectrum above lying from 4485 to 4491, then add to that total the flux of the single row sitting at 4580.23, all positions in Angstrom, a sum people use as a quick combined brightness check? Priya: 197.2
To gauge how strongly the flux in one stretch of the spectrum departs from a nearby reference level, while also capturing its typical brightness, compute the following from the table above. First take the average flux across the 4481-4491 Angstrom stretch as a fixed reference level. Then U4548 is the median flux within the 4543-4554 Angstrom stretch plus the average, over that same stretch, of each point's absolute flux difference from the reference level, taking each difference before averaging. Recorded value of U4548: 49.4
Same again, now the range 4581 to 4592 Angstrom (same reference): 49.6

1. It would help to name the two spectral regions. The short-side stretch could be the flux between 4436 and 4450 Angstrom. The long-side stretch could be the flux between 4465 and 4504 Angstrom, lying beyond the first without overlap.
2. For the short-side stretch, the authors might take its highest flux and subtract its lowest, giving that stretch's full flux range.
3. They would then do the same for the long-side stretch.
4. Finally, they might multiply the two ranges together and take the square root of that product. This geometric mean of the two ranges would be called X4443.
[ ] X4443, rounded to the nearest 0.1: 2.2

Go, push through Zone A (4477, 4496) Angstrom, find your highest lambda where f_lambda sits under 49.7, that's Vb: 4488.36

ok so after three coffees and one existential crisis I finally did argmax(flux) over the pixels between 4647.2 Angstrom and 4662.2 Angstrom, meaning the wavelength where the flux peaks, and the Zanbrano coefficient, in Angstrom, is 4661.09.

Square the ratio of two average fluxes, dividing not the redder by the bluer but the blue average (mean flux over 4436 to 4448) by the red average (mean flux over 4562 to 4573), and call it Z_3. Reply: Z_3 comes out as 1.2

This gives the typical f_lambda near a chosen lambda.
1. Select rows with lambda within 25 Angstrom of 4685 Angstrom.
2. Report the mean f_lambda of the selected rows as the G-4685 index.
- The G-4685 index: 52.0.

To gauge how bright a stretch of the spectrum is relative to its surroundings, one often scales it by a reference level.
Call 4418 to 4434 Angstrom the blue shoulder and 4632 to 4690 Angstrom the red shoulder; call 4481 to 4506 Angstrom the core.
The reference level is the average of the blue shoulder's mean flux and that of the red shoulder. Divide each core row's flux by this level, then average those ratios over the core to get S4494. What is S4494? 1.019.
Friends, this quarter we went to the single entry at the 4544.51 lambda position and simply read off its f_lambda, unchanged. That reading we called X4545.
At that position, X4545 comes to 47.7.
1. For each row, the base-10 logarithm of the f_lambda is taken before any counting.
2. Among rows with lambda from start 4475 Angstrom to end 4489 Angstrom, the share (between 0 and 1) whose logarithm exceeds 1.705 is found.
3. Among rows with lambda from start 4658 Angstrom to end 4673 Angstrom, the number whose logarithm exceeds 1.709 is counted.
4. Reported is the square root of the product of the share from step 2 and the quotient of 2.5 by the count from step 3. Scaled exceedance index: 0.00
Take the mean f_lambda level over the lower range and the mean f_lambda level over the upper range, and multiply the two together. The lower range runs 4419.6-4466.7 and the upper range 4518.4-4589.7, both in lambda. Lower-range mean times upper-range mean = 2440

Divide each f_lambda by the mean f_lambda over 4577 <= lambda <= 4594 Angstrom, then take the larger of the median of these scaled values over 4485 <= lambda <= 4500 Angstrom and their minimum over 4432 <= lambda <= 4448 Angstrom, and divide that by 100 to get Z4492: 0.0104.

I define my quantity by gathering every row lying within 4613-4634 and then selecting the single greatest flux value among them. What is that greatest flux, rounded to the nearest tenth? 51.5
